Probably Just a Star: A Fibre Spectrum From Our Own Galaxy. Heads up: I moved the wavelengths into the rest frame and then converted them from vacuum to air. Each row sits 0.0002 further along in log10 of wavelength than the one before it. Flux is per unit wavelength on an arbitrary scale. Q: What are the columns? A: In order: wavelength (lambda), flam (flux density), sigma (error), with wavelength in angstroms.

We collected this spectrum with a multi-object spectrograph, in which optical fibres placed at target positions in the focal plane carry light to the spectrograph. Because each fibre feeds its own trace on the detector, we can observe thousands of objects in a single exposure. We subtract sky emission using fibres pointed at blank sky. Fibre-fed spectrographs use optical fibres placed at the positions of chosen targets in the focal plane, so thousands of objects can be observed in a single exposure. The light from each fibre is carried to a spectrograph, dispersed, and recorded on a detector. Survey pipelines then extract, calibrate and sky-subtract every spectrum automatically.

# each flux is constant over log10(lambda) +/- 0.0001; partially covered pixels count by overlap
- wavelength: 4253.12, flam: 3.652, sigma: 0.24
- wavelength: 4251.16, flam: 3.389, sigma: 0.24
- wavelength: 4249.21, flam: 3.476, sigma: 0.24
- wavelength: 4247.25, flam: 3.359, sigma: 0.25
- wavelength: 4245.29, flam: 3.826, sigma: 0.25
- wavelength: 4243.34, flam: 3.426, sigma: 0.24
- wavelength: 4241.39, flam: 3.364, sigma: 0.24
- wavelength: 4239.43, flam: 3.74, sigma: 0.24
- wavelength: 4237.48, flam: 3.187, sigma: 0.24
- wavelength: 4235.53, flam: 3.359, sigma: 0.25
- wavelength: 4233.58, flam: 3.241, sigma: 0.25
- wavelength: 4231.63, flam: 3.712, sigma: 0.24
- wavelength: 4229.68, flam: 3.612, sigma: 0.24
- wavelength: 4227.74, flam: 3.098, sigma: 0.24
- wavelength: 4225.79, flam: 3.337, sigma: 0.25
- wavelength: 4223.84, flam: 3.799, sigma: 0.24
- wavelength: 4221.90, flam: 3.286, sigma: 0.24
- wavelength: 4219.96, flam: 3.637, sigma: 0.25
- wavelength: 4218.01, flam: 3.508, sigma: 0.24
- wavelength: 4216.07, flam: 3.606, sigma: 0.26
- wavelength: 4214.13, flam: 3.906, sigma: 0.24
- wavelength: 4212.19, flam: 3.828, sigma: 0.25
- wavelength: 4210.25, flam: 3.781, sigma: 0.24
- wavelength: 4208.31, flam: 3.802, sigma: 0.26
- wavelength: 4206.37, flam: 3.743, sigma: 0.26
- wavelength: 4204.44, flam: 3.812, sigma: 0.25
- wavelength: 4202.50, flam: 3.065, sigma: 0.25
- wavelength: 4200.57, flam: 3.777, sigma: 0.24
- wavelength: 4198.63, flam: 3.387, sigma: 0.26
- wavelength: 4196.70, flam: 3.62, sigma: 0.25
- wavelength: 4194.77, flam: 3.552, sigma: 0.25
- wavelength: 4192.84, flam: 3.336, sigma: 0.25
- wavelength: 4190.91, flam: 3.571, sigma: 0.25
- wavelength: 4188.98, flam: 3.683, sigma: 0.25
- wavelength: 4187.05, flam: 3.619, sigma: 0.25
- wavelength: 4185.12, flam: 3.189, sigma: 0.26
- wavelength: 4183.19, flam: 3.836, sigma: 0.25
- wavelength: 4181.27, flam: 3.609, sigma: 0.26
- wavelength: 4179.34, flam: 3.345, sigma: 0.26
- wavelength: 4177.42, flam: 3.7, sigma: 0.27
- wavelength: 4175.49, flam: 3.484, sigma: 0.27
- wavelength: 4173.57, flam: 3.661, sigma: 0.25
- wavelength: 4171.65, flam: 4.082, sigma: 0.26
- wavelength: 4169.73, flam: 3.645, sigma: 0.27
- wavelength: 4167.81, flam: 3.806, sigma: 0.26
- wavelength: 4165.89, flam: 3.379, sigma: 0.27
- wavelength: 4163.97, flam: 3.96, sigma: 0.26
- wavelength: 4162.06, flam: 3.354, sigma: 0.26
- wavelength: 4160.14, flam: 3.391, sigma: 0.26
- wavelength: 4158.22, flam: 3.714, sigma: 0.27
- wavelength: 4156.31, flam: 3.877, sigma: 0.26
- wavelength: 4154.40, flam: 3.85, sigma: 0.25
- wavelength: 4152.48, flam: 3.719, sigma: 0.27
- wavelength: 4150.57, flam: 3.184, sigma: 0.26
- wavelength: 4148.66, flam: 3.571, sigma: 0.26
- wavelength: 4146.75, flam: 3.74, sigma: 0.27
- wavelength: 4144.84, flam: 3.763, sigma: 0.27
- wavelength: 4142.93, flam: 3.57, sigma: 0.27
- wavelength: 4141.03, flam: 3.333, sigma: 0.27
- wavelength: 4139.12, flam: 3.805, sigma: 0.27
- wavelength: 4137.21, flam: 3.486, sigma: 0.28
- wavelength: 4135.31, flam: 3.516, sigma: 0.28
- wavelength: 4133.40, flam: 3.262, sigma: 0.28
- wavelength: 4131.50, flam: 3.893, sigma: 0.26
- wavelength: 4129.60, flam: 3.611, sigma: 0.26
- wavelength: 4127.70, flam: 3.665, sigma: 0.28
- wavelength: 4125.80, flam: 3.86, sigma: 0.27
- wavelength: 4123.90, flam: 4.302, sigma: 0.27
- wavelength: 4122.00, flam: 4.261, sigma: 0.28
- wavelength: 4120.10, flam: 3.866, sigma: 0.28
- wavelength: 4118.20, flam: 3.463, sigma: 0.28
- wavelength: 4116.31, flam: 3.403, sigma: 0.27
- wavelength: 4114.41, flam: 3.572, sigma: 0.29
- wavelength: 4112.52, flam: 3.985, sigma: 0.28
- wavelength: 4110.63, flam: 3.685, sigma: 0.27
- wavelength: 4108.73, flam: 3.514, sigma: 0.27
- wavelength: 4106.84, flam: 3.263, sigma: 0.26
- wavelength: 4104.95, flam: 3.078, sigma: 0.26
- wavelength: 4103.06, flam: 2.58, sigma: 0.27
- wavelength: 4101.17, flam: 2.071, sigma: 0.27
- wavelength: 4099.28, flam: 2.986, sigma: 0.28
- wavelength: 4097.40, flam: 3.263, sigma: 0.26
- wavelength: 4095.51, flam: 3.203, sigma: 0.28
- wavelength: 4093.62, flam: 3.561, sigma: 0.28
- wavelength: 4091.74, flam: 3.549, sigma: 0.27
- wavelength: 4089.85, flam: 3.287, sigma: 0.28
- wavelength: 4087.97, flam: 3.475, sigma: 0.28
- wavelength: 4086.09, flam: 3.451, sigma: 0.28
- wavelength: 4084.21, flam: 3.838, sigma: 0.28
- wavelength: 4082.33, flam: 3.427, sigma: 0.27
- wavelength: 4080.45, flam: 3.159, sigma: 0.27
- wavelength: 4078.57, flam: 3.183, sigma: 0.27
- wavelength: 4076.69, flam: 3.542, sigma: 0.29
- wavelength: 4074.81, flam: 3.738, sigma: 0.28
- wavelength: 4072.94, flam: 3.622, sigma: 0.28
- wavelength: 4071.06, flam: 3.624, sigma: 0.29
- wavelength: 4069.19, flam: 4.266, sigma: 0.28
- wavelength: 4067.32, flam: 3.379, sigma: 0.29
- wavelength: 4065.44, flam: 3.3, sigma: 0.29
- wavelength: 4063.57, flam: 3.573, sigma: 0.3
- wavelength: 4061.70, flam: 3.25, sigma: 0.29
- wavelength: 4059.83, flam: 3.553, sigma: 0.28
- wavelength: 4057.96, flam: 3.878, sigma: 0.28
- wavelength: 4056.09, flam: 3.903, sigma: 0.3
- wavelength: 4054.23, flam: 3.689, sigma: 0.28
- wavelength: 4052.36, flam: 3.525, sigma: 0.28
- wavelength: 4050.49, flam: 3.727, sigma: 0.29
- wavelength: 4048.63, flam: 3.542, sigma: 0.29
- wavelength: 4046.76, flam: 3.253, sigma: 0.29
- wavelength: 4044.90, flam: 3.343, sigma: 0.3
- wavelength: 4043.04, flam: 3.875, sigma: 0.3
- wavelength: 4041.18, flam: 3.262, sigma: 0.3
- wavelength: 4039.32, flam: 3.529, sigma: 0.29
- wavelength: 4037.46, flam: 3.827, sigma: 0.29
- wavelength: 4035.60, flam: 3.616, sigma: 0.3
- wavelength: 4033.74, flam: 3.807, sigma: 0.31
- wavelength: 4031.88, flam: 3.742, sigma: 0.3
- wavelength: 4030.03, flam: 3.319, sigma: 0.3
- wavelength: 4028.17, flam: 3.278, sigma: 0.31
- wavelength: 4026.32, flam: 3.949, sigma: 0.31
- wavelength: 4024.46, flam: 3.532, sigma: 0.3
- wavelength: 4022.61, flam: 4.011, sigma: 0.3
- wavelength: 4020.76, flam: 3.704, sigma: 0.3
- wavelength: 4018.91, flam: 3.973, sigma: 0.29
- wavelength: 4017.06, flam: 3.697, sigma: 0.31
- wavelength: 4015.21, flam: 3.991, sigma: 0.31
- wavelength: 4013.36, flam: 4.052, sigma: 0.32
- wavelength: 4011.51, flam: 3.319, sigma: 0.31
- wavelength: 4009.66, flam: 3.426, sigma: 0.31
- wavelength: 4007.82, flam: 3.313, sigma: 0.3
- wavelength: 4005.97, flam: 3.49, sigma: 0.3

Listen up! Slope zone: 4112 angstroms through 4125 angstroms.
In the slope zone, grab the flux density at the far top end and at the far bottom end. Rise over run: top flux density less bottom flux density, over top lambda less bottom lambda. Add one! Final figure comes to 1.03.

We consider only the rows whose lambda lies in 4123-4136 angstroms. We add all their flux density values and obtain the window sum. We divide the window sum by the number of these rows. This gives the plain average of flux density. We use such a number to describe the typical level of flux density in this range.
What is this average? 3.73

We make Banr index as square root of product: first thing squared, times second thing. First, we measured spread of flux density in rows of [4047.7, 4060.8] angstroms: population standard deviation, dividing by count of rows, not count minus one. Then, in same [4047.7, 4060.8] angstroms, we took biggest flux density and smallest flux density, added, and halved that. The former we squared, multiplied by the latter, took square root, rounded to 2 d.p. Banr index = 0.28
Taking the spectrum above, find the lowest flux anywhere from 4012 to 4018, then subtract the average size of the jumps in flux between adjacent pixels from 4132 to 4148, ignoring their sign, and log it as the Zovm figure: 3.48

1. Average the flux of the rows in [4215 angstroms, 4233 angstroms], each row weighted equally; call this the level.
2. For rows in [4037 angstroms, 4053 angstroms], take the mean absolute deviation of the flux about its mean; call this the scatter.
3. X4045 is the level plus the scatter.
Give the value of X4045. 3.69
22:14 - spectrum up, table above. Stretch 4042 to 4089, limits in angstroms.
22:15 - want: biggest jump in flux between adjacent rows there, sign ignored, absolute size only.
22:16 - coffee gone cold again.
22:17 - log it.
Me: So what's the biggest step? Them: 0.89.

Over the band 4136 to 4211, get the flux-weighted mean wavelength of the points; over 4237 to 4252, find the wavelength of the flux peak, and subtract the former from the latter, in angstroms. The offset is 71.7 angstroms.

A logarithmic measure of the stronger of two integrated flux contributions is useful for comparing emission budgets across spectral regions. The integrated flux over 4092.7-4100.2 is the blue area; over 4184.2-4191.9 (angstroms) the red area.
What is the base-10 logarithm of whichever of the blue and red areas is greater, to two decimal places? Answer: 1.43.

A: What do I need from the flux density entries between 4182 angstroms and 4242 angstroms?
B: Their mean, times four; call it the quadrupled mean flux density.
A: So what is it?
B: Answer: 14.2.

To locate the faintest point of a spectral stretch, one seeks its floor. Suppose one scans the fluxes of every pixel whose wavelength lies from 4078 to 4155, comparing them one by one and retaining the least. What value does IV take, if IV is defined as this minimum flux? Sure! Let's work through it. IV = 2.071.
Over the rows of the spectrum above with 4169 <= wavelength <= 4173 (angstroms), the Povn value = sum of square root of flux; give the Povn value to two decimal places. 3.93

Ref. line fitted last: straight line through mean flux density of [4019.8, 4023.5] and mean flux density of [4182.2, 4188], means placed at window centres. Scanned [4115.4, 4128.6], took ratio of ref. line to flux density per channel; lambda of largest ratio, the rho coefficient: 4116.31 angstroms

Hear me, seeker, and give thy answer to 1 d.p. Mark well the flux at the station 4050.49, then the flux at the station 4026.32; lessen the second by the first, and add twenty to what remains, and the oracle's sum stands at 20.2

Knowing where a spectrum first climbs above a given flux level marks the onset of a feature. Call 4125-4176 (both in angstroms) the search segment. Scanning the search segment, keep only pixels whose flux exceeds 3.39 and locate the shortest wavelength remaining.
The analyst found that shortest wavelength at 4125.80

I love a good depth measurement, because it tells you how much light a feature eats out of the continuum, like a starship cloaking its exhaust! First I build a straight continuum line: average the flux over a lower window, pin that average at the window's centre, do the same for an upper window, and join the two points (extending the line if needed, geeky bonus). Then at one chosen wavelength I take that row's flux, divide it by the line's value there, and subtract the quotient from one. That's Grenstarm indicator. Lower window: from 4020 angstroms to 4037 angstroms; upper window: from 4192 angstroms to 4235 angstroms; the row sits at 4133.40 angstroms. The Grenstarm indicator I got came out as 0.10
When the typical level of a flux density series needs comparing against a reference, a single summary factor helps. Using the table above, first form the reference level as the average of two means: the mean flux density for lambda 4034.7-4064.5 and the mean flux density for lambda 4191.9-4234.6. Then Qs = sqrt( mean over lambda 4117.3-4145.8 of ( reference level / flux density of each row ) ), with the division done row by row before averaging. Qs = 0.984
